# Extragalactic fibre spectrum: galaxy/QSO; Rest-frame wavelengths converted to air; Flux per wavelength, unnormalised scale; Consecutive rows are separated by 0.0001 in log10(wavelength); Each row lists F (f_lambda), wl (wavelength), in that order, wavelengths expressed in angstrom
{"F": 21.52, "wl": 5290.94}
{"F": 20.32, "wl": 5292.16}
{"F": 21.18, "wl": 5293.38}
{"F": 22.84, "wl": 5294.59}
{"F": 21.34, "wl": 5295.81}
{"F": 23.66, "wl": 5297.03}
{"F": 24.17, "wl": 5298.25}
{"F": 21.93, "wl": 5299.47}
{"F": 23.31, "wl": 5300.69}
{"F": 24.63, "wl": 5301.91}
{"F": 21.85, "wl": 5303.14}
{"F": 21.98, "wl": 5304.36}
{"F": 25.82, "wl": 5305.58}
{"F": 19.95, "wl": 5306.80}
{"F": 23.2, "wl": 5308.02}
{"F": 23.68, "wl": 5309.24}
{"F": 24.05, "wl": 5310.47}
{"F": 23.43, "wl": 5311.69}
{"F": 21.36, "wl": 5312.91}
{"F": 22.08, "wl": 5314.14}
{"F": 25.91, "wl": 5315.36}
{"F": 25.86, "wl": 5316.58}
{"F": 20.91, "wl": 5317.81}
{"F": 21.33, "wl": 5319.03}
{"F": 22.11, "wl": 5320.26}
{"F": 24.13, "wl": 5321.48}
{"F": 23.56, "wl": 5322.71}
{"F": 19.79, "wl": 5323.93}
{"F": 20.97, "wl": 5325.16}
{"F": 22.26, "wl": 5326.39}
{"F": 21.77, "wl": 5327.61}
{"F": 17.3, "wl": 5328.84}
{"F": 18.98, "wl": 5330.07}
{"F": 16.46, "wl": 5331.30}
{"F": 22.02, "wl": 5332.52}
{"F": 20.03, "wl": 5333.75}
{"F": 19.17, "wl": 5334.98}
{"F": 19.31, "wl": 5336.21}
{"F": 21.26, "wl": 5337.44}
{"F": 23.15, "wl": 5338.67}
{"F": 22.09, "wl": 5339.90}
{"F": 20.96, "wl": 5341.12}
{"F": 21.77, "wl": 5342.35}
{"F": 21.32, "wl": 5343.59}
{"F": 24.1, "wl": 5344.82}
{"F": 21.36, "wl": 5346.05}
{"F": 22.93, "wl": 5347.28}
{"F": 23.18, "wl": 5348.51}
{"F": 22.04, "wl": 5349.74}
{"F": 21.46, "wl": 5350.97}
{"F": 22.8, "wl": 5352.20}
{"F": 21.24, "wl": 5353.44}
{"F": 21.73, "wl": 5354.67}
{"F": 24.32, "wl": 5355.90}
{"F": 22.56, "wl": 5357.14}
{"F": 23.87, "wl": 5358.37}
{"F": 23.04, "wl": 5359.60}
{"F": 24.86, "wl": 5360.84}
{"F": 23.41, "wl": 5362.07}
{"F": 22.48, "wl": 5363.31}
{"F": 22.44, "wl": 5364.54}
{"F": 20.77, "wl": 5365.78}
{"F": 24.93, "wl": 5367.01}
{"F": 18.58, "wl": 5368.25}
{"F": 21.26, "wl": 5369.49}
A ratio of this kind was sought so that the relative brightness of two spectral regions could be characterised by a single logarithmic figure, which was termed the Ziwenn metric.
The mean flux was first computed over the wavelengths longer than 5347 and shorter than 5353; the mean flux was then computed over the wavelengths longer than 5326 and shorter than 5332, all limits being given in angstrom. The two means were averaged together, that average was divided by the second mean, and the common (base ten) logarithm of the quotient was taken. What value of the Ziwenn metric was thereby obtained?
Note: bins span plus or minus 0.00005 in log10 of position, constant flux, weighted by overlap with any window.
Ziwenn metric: 0.034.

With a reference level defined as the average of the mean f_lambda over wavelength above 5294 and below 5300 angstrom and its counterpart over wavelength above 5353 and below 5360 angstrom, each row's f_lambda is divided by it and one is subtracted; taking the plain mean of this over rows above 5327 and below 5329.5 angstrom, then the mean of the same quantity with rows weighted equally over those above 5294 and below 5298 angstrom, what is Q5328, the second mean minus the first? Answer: 0.14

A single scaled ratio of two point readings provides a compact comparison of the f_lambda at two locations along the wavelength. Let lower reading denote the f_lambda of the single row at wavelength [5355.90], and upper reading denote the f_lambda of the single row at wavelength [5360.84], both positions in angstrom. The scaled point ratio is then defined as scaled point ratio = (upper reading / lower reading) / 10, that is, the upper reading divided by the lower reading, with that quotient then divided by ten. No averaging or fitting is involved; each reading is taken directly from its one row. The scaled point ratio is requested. 0.102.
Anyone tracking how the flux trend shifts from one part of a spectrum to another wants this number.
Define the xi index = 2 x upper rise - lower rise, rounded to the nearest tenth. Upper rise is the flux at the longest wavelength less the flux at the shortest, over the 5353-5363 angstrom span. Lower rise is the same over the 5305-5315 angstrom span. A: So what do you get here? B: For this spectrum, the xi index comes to 8.1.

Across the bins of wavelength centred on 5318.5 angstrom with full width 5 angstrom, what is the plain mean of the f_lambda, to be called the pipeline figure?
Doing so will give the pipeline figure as 22.6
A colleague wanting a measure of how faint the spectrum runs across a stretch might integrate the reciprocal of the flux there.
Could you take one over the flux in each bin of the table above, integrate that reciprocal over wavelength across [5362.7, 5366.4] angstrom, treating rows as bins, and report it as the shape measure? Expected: 0.17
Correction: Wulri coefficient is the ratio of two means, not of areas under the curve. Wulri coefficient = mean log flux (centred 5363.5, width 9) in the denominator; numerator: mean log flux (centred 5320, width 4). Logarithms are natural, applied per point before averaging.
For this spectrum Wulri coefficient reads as 0.99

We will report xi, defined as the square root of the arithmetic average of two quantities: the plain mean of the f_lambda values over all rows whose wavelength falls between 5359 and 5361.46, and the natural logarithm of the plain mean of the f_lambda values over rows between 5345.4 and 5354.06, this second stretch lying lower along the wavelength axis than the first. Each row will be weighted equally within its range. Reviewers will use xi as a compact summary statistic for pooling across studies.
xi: 3.68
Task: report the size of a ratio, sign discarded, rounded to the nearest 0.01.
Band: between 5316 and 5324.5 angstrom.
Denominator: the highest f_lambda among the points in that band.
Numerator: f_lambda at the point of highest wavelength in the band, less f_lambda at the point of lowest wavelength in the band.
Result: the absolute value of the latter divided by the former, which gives 0.23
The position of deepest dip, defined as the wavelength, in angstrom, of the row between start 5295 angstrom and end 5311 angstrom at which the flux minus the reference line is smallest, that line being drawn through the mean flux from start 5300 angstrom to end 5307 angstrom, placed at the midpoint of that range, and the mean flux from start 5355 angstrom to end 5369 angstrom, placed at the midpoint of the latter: 5306.80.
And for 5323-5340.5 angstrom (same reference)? 5331.30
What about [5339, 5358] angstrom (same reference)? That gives 5341.12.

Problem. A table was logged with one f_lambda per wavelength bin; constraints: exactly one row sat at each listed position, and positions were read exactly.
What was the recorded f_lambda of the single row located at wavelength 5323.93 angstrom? 19.79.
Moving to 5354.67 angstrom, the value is 21.73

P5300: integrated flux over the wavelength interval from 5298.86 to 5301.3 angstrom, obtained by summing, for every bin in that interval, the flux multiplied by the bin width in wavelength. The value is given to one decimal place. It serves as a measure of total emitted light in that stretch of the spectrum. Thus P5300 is 55.2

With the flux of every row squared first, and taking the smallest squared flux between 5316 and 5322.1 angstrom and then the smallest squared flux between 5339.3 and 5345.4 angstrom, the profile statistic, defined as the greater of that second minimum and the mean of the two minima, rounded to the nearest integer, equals 439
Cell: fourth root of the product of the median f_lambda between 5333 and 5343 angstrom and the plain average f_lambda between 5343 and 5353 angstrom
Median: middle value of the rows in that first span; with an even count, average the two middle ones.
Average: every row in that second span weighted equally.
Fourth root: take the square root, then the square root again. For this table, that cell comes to 4.66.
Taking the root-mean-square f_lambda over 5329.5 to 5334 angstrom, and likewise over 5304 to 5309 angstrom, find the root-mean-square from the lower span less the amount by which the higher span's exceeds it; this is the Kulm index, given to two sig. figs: 26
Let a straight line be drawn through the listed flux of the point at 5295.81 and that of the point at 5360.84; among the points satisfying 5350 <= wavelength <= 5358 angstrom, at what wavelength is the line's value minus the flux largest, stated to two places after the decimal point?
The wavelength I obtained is 5353.44 angstrom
